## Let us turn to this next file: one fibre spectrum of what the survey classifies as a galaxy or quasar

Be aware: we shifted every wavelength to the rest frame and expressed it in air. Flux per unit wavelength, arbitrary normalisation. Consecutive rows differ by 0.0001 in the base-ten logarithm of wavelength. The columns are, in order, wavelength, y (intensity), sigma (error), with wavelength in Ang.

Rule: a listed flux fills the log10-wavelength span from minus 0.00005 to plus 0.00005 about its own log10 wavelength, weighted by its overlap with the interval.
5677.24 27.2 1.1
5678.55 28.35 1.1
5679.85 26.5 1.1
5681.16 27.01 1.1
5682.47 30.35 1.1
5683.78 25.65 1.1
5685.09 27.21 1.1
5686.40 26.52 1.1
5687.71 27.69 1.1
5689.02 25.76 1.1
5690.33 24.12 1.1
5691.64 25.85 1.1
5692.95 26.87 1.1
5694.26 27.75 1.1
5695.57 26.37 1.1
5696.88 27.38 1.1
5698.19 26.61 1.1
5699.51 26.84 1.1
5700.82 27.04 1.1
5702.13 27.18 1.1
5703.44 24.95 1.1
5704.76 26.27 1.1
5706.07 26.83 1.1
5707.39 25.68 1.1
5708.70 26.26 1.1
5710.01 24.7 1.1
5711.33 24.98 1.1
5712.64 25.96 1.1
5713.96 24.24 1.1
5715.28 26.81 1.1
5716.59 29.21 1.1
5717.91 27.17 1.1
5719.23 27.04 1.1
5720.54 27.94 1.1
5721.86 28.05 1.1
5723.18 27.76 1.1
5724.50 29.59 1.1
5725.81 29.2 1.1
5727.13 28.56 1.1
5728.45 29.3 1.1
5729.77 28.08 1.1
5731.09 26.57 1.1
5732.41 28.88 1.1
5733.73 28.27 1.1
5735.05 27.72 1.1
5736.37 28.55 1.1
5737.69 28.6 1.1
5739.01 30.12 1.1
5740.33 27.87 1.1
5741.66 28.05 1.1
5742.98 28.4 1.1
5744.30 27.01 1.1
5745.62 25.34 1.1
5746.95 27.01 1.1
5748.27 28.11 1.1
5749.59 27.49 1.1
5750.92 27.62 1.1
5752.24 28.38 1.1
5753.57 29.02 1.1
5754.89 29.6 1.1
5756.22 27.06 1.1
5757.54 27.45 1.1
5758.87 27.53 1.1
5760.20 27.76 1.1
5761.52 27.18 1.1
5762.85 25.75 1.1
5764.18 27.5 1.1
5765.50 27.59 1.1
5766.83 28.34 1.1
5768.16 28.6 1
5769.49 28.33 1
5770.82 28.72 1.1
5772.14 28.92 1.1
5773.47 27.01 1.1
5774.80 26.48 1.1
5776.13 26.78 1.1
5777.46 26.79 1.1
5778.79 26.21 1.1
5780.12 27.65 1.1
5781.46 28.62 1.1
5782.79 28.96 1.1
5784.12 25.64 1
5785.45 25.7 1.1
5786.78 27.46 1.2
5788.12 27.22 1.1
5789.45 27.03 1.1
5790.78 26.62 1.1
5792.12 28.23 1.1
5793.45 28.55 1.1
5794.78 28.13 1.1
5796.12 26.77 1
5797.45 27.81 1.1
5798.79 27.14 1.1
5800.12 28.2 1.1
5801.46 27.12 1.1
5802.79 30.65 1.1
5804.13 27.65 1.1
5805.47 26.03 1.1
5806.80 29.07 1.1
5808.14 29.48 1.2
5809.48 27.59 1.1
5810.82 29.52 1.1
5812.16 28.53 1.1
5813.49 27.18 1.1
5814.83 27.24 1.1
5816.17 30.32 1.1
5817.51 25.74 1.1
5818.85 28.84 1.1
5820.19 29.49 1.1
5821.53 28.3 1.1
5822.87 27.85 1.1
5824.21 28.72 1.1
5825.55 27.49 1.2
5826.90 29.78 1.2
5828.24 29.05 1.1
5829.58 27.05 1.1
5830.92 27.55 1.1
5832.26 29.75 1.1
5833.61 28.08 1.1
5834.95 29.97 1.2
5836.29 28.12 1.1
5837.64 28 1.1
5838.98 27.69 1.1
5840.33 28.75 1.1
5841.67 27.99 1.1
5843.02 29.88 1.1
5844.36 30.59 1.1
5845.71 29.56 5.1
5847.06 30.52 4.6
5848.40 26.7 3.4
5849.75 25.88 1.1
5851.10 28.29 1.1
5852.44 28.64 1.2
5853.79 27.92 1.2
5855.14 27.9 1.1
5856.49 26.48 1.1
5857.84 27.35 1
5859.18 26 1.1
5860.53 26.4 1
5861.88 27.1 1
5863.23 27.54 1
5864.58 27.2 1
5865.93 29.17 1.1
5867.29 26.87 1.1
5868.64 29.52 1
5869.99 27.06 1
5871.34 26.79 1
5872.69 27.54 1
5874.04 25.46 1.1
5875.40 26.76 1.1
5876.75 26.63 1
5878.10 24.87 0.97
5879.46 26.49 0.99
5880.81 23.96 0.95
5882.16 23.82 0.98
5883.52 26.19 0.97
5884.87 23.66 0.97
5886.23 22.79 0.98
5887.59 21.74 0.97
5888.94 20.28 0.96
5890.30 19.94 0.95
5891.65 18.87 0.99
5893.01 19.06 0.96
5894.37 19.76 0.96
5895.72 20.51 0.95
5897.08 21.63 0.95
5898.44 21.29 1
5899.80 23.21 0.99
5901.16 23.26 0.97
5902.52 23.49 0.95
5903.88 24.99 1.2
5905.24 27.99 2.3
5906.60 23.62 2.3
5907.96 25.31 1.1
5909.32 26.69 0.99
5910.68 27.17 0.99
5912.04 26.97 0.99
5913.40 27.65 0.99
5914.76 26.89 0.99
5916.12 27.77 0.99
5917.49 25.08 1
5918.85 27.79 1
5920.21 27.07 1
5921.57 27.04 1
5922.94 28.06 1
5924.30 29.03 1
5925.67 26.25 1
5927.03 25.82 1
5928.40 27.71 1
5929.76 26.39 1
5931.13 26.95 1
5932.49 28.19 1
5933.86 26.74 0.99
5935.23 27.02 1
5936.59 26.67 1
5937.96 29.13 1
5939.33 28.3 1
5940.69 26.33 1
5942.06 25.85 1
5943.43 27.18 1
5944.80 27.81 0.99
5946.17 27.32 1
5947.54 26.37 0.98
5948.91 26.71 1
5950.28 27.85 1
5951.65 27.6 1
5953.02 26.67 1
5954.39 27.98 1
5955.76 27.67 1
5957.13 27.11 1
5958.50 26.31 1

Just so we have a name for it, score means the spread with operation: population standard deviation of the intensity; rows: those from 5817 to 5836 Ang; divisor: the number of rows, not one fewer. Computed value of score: 1.2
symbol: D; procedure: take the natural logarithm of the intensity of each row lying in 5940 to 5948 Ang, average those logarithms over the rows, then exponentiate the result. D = 26.8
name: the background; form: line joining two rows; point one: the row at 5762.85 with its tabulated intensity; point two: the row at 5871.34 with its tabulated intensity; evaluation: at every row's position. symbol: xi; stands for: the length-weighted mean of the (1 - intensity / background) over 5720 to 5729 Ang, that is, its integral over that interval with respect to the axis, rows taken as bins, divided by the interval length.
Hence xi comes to -0.13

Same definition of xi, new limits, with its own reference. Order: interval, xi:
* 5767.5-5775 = -0.09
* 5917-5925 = 0.00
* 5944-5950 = 0.01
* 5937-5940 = -0.04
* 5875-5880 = 0.03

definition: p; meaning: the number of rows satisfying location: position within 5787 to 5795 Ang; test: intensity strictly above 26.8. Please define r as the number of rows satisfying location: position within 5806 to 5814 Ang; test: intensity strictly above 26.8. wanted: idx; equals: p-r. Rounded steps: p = 5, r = 6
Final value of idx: -1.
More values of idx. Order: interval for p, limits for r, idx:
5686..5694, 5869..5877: 0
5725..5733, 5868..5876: 2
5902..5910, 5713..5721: -4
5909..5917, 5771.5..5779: 3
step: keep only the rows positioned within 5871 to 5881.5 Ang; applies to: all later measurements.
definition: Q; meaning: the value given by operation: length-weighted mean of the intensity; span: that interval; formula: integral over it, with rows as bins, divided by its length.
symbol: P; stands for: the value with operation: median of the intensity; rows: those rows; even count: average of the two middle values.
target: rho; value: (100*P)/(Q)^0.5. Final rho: 520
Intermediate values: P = 26.6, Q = 26.0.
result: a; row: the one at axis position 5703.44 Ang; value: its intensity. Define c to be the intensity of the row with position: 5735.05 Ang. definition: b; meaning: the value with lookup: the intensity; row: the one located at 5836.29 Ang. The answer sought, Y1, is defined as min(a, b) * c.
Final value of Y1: 692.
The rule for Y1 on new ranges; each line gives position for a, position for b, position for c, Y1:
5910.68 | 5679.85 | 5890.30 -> 528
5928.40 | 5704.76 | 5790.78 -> 699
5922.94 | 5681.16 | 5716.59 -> 789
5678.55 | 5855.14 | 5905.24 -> 781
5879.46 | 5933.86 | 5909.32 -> 707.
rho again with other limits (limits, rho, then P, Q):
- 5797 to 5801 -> 529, 27.8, 27.7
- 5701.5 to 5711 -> 516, 26.3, 25.9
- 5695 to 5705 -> 518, 26.7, 26.6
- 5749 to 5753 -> 524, 27.6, 27.8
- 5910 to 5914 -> 520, 27.2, 27.3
